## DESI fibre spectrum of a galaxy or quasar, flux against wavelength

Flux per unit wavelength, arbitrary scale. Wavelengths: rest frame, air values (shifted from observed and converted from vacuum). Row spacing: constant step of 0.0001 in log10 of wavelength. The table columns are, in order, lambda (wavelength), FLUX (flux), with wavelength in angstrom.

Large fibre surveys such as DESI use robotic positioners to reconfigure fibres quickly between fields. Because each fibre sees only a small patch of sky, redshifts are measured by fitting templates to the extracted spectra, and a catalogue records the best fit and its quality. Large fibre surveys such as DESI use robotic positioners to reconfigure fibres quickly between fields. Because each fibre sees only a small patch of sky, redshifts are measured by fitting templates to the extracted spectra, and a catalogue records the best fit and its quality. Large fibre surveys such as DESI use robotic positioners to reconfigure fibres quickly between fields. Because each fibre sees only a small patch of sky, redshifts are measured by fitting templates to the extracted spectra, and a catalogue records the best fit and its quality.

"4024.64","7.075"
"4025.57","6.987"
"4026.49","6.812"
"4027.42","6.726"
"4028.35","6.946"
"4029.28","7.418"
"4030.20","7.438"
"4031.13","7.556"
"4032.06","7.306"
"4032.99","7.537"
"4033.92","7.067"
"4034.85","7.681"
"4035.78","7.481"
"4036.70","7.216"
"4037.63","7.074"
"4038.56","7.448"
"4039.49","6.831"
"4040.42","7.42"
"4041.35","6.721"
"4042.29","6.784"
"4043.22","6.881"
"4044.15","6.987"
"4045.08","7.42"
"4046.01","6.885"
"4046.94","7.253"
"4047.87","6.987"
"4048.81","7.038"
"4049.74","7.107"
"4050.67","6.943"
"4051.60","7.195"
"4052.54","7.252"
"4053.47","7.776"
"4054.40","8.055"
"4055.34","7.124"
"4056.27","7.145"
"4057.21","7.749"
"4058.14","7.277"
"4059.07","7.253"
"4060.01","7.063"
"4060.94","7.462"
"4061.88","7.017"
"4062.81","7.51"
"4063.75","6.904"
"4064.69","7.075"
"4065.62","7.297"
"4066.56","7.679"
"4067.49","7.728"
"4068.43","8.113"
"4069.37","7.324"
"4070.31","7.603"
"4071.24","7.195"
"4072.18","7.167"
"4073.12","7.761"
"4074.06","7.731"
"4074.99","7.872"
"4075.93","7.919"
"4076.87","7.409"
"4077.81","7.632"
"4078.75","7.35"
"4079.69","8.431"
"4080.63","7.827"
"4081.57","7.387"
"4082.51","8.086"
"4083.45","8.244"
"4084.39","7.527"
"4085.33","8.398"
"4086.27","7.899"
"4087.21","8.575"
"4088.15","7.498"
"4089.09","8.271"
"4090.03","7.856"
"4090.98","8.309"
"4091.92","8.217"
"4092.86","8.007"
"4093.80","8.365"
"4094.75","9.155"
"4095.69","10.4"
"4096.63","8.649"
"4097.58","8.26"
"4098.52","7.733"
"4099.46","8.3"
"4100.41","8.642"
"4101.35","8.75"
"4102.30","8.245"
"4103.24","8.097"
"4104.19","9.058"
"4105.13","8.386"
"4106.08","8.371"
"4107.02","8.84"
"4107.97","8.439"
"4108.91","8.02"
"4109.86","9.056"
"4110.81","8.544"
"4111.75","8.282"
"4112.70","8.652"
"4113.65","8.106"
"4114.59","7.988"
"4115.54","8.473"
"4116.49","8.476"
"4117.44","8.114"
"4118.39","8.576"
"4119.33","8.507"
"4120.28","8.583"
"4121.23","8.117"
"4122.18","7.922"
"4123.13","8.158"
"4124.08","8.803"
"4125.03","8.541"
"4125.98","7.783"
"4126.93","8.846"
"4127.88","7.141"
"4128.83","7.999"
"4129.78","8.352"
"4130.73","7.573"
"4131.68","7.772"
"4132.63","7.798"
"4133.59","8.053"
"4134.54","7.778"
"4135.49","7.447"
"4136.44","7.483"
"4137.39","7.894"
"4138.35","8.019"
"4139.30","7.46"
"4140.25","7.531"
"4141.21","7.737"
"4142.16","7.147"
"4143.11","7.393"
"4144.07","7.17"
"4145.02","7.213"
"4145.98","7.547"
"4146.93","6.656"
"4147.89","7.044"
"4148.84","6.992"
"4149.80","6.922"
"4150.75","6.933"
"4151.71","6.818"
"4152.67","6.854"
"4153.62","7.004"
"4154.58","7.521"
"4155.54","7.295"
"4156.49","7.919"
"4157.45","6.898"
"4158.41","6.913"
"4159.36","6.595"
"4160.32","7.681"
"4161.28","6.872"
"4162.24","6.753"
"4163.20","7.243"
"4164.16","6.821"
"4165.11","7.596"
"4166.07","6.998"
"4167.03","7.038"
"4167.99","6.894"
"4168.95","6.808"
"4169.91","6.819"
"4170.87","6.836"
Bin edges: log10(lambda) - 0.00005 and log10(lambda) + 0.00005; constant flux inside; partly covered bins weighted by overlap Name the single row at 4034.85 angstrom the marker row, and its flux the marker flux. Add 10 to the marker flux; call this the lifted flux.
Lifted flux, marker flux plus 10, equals 17.7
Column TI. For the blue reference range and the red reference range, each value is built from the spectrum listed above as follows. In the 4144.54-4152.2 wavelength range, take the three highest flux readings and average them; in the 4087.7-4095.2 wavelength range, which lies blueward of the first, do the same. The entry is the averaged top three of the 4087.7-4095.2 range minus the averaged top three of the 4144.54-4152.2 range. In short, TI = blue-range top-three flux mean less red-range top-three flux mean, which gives 1.3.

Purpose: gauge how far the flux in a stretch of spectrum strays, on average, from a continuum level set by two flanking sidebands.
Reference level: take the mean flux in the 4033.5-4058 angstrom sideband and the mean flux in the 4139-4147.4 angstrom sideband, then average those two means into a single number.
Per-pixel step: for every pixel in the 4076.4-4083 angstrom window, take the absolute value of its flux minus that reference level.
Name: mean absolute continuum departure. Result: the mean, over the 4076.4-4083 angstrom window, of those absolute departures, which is 0.47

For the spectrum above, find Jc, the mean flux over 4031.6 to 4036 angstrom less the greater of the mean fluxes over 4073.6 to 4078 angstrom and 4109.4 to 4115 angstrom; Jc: -1.0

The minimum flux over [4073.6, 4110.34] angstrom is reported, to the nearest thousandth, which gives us 7.350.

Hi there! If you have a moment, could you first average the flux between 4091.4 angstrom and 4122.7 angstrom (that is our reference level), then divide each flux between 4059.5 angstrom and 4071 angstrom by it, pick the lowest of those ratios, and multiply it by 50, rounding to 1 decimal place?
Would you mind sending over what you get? 40.8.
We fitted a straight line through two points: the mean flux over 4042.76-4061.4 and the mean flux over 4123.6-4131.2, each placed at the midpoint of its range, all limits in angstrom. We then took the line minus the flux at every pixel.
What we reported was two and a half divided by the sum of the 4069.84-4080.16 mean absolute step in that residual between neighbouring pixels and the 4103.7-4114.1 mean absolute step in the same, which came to 3.09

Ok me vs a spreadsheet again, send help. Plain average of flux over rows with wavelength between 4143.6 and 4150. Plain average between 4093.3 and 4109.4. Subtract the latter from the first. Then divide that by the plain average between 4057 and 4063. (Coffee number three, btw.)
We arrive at -0.20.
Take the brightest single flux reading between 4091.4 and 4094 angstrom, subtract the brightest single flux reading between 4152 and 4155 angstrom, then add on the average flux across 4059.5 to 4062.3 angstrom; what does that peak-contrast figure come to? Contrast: 8.0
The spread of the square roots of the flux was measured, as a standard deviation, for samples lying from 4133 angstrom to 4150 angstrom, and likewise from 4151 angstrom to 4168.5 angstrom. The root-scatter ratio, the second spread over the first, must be 0.95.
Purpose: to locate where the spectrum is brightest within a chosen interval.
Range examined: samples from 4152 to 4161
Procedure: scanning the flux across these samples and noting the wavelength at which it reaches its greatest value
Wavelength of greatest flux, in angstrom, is 4156.49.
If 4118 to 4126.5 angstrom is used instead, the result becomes 4124.08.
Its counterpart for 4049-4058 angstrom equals 4054.40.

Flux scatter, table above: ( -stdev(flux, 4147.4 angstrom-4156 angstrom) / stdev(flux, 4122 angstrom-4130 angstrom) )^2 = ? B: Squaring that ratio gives 0.2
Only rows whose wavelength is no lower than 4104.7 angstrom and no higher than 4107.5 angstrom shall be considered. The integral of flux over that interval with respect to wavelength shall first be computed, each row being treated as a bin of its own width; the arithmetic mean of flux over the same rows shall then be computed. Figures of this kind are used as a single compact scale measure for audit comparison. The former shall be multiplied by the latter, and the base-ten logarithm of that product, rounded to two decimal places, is 2.31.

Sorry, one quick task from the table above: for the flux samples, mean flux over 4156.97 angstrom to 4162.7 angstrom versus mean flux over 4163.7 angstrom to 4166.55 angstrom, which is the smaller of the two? 6.95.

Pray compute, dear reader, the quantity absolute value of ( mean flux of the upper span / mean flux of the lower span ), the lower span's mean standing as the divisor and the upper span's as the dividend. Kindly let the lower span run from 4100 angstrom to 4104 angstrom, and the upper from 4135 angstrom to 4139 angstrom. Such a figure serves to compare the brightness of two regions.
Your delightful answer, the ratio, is 0.91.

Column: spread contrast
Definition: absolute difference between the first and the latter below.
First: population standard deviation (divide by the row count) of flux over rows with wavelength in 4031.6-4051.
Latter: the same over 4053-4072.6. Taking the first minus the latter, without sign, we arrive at 0.067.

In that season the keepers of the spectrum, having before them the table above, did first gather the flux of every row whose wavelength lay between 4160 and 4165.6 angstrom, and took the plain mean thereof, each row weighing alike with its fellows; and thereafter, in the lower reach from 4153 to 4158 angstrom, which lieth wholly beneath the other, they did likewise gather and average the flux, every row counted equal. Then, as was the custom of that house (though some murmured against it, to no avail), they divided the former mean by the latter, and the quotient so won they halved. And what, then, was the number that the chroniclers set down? 0.49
